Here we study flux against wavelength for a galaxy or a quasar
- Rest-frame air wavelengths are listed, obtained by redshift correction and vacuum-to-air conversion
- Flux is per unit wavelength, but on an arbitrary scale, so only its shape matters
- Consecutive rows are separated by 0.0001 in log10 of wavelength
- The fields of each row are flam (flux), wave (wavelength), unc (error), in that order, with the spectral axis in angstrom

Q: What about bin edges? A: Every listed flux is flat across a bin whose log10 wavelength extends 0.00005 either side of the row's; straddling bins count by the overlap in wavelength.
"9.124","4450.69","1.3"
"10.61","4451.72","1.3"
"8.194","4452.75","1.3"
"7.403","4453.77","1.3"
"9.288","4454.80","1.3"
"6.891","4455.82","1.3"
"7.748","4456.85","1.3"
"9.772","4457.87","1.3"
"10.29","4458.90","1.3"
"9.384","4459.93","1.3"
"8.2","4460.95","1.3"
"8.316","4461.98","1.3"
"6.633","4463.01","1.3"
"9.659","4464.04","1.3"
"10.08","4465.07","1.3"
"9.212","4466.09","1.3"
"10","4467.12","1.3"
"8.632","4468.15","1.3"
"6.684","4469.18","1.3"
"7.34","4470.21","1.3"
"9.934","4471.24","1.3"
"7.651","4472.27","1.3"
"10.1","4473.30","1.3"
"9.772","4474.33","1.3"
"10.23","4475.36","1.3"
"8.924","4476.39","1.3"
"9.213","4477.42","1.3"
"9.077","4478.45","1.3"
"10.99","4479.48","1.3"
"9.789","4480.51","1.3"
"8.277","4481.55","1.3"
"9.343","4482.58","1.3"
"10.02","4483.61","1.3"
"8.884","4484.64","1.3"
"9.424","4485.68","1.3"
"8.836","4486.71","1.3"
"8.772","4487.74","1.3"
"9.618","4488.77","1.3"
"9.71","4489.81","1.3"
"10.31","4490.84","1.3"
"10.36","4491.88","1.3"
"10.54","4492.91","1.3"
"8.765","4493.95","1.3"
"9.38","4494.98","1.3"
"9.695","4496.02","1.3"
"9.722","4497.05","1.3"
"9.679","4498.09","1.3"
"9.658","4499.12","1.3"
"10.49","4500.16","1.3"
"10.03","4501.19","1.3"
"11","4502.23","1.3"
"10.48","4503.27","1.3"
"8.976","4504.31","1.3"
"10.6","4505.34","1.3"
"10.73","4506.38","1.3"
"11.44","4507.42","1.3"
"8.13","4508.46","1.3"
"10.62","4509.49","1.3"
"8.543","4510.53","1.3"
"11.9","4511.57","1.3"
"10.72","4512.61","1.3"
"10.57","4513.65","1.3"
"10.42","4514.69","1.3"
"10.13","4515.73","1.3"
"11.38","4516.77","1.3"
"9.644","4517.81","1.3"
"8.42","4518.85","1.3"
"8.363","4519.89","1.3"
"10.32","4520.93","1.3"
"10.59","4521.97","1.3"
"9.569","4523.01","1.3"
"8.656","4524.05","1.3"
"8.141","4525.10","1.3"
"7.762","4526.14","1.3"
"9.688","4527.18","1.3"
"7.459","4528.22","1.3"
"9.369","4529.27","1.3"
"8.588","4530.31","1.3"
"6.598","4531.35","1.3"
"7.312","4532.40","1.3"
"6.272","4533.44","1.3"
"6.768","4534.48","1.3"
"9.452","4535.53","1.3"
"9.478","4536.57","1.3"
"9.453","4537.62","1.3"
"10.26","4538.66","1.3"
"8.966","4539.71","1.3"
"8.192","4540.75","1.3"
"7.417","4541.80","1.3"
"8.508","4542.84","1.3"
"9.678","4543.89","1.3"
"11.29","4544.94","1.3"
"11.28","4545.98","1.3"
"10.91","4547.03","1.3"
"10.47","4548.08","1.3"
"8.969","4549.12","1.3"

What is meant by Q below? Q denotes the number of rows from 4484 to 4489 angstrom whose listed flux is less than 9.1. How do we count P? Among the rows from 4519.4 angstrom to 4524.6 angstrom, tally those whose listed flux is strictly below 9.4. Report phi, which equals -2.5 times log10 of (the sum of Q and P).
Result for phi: -1.7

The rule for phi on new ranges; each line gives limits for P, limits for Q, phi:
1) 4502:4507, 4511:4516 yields 0.0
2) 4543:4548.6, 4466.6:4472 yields -1.2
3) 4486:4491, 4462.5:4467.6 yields -1.2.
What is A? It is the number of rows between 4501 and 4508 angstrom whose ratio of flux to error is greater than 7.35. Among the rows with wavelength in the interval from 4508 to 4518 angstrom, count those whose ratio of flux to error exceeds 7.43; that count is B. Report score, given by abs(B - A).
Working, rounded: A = 6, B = 7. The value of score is 1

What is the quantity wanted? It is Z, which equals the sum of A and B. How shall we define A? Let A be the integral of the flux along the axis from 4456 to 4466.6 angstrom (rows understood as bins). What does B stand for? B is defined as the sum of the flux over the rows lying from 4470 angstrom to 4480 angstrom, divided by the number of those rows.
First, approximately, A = 94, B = 9.3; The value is 103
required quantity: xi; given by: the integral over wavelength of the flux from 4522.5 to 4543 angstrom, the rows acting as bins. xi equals 172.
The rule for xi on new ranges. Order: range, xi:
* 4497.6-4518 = 209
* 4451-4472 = 183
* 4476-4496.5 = 195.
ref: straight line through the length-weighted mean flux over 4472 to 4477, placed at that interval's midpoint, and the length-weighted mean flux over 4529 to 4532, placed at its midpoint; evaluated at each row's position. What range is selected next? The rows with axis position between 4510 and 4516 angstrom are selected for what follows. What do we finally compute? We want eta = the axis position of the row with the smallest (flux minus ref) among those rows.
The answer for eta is 4510.53 angstrom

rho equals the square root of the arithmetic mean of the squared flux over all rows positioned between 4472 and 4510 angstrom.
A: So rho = 9.7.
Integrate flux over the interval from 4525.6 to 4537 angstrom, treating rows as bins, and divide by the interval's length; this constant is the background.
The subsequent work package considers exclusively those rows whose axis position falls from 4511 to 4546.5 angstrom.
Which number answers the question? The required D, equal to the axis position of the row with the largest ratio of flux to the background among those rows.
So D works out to 4511.57 angstrom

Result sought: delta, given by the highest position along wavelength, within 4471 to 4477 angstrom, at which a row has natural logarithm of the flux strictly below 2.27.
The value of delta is 4476.39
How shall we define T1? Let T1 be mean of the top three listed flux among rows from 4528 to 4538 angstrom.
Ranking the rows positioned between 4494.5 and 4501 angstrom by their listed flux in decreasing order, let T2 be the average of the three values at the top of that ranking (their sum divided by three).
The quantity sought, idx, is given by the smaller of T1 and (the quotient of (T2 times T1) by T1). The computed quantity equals 9.5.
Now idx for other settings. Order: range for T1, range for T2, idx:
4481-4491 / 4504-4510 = 10.0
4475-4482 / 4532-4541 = 9.7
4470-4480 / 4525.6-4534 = 9.2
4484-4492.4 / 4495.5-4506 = 10.1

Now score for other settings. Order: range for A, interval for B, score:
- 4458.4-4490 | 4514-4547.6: 2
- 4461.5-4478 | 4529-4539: 6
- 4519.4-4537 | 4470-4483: 2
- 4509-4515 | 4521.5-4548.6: 3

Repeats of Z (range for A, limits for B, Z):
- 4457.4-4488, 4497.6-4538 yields 288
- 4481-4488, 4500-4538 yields 73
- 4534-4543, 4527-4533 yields 87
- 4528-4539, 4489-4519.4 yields 101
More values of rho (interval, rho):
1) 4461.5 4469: 9.0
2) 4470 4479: 9.2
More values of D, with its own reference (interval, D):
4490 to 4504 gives 4502.23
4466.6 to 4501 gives 4479.48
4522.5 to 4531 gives 4527.18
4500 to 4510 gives 4507.42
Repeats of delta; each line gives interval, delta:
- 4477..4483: 4482.58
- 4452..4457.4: 4456.85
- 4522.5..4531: 4530.31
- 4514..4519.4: 4518.85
